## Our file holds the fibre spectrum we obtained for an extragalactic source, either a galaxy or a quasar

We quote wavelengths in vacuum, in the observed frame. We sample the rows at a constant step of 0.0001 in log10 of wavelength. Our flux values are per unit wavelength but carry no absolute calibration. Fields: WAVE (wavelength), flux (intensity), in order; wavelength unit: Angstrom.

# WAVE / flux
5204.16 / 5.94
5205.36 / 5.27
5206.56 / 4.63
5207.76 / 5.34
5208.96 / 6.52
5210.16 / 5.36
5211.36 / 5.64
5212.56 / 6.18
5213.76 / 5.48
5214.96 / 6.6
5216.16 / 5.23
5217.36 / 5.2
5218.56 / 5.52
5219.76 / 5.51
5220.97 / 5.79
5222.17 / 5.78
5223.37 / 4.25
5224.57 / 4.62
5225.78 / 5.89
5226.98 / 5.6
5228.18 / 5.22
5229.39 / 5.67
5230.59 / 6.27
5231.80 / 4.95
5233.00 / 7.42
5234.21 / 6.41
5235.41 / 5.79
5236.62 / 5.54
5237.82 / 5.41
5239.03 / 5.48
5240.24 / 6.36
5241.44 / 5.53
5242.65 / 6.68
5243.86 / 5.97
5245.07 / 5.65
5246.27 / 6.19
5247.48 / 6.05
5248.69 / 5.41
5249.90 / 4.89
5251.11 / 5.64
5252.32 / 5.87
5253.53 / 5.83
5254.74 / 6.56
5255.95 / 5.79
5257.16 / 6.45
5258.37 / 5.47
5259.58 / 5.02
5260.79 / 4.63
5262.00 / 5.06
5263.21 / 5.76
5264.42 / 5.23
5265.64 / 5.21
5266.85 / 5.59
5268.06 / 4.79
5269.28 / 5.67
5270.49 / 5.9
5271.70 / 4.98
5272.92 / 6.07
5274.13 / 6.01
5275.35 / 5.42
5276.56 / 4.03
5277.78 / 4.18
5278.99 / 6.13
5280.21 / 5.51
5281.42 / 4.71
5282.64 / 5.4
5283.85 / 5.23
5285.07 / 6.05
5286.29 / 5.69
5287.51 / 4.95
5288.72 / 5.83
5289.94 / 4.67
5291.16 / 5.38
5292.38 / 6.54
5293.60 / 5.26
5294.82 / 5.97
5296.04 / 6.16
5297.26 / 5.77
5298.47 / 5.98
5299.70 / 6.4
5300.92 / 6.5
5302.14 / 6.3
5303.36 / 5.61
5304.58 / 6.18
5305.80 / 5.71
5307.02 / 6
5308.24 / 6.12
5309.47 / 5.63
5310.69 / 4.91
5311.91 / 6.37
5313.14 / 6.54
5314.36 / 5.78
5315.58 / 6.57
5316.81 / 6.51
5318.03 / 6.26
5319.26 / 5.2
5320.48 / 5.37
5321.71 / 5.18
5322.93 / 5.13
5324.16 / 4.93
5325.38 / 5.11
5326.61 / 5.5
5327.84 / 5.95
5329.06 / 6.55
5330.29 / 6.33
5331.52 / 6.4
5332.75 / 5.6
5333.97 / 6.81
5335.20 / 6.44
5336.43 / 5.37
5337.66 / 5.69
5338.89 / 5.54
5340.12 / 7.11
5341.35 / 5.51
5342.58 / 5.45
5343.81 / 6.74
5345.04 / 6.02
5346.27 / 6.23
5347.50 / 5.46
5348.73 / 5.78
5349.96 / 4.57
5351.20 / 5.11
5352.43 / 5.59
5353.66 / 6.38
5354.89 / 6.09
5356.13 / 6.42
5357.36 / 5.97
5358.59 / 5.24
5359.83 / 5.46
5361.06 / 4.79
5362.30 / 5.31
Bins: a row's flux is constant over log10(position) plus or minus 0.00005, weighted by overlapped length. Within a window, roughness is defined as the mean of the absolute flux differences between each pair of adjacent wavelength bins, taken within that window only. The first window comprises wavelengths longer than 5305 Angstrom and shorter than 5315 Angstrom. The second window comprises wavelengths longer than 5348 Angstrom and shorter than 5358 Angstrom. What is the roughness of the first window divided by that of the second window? 1.0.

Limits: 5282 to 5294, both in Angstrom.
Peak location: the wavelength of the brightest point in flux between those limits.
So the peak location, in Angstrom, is 5292.38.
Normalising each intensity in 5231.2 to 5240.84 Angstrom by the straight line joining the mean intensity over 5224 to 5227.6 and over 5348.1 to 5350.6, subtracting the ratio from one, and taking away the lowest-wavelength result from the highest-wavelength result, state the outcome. -0.27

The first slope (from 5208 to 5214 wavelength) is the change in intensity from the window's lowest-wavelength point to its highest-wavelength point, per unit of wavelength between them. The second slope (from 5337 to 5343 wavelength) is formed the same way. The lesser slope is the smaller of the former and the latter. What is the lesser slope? -0.22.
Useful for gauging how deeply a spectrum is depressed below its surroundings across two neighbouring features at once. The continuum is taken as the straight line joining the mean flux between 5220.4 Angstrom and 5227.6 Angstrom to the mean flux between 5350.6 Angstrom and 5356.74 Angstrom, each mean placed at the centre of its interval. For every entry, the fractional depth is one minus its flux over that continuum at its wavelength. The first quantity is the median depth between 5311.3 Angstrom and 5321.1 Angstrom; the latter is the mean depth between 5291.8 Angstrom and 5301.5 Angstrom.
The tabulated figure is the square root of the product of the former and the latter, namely 0.09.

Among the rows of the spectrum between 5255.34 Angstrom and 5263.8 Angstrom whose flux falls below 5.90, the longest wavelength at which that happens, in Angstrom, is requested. 5263.21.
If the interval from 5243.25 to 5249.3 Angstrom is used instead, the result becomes 5248.69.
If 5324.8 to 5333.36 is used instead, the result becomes 5332.75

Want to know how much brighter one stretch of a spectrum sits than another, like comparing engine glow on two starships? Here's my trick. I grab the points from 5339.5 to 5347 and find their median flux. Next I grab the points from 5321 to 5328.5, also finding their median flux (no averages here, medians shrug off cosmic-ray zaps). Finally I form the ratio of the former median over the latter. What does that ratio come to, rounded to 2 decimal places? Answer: 1.19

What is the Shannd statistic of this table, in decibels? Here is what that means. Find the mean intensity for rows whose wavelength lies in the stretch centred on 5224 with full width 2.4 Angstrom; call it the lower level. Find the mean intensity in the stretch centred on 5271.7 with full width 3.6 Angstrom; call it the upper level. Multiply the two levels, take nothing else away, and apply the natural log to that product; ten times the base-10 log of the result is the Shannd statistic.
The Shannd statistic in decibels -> 5.08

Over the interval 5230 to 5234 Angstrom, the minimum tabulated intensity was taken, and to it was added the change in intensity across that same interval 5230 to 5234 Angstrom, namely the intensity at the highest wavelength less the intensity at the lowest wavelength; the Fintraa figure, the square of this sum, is 37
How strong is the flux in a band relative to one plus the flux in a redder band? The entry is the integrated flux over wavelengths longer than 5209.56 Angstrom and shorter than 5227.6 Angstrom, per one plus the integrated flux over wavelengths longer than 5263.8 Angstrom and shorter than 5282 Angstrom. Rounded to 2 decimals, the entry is 1.02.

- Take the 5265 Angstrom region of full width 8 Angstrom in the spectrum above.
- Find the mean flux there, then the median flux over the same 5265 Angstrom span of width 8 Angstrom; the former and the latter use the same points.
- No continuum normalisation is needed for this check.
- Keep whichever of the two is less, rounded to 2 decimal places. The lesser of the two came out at 5.22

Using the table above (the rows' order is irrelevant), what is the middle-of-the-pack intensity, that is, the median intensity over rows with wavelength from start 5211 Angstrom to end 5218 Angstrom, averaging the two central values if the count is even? 5.56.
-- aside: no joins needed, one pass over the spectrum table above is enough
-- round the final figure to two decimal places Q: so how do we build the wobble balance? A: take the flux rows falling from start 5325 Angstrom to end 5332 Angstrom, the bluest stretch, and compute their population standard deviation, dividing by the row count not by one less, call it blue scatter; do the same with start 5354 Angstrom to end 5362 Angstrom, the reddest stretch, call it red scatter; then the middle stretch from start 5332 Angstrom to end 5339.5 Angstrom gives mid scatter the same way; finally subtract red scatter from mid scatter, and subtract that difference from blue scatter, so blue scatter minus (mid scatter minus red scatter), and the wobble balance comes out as 0.54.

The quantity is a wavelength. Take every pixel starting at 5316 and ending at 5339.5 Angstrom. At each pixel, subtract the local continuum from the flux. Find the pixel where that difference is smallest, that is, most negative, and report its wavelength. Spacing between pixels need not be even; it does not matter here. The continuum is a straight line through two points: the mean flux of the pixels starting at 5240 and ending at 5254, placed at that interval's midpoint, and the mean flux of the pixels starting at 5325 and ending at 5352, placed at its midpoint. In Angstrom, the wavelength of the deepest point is 5324.16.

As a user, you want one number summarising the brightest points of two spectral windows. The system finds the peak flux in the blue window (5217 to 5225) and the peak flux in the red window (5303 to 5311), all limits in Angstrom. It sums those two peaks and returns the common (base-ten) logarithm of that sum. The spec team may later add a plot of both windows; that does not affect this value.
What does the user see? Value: 1.08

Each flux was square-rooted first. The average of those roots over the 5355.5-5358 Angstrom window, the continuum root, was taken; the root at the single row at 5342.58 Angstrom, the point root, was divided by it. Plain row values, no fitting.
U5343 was 0.94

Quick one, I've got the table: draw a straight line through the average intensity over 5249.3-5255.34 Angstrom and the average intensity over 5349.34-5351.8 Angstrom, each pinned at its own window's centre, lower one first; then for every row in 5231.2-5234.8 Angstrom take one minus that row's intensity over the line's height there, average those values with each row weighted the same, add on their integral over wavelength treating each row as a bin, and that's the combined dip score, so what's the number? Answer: -0.3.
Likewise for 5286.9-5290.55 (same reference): 0.2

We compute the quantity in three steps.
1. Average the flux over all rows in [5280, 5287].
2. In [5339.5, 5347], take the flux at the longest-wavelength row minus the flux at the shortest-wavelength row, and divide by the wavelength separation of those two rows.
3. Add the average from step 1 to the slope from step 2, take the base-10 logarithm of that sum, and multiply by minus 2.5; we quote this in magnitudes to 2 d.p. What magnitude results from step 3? -1.81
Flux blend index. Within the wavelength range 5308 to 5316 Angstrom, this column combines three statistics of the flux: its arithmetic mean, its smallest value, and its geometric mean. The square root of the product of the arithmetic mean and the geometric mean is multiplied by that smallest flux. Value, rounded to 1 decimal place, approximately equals 29.3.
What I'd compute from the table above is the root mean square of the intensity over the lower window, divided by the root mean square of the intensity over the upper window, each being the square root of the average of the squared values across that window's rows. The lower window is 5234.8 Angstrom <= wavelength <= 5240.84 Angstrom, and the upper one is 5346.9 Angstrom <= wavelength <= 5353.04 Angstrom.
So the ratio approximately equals 1.08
